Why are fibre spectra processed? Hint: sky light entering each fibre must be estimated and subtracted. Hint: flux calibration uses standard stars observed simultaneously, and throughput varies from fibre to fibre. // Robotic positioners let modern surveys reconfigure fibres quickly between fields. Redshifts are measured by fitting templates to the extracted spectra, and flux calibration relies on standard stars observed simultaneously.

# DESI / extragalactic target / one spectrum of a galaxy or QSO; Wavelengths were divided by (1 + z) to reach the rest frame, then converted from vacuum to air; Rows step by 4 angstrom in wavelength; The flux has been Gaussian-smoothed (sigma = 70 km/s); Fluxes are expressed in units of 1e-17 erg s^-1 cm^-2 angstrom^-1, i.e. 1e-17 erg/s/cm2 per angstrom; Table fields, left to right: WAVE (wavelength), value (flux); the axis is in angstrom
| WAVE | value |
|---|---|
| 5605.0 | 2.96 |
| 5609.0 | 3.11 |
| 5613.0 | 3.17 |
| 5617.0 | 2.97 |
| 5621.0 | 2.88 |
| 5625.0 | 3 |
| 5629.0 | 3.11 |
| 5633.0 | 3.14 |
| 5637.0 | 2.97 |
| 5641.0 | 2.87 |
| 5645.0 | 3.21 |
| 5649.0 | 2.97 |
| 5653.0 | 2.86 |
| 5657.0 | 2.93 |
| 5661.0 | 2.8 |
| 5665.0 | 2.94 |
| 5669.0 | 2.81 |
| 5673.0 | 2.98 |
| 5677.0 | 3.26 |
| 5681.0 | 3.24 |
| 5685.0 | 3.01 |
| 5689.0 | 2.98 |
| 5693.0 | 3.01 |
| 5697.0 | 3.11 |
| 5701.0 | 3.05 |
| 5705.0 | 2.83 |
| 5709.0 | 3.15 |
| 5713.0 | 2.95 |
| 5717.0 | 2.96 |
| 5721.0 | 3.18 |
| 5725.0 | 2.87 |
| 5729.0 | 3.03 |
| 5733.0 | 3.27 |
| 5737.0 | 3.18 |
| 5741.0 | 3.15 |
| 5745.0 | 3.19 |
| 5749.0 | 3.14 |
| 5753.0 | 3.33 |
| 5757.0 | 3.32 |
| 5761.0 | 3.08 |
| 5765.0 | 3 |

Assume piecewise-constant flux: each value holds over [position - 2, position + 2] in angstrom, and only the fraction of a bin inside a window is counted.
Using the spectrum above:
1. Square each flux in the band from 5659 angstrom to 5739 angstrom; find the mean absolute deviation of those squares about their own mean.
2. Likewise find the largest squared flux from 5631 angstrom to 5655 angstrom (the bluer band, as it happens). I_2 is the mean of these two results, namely 5.52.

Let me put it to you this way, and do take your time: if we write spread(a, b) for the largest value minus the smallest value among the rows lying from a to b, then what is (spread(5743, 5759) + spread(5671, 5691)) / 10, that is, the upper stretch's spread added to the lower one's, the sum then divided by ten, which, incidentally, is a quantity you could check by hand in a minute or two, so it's 0.047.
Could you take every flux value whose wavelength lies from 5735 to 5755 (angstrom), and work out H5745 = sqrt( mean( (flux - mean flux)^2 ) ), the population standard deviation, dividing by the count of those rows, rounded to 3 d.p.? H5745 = 0.069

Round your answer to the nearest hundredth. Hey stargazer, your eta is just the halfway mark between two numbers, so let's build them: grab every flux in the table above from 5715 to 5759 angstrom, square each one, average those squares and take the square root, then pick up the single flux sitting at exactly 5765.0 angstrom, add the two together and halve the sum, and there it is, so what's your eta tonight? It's 3.08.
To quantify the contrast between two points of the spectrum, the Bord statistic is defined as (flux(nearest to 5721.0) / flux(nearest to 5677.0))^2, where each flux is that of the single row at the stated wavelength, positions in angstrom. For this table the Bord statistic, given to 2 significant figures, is 0.95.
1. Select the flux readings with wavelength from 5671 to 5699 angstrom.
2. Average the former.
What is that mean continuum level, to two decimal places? 3.08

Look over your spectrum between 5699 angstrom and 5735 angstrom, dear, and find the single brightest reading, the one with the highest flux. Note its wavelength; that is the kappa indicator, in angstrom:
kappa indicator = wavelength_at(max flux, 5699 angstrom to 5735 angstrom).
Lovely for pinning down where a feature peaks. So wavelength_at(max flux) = 5733.0 angstrom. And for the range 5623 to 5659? 5645.0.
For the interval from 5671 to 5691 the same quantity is 5677.0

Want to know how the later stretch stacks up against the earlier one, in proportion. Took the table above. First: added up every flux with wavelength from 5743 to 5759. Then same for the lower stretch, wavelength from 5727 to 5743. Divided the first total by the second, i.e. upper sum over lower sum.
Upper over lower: 1.03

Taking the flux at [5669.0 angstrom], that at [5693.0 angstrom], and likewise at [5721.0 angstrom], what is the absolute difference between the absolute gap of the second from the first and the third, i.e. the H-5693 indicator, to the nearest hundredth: 2.98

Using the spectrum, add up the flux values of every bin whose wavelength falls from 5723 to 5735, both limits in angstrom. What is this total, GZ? 9.17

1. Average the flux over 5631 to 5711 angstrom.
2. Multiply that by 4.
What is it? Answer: 12.0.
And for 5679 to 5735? 12.2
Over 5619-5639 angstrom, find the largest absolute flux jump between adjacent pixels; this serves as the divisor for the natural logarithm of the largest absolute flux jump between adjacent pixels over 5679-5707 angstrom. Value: -8.6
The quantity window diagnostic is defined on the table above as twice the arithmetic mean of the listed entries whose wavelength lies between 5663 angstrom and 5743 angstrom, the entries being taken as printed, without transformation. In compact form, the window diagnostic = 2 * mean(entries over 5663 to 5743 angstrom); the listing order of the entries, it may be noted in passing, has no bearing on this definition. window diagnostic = 6.10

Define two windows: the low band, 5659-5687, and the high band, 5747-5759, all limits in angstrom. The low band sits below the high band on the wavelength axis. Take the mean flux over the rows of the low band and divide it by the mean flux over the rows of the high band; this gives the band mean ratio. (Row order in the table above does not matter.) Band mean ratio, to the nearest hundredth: 0.92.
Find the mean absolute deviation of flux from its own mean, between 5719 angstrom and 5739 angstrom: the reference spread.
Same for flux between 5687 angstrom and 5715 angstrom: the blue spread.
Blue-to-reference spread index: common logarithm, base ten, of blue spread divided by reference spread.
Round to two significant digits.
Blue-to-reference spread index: -0.20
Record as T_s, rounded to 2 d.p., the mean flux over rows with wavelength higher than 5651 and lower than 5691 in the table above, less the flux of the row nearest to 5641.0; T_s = 0.11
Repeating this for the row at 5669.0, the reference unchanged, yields 0.17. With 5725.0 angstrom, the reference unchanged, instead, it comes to 0.11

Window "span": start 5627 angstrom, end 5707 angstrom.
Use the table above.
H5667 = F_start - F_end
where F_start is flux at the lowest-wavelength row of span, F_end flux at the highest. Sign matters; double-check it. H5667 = 0.3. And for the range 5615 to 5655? 0.1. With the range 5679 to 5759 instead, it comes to -0.1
